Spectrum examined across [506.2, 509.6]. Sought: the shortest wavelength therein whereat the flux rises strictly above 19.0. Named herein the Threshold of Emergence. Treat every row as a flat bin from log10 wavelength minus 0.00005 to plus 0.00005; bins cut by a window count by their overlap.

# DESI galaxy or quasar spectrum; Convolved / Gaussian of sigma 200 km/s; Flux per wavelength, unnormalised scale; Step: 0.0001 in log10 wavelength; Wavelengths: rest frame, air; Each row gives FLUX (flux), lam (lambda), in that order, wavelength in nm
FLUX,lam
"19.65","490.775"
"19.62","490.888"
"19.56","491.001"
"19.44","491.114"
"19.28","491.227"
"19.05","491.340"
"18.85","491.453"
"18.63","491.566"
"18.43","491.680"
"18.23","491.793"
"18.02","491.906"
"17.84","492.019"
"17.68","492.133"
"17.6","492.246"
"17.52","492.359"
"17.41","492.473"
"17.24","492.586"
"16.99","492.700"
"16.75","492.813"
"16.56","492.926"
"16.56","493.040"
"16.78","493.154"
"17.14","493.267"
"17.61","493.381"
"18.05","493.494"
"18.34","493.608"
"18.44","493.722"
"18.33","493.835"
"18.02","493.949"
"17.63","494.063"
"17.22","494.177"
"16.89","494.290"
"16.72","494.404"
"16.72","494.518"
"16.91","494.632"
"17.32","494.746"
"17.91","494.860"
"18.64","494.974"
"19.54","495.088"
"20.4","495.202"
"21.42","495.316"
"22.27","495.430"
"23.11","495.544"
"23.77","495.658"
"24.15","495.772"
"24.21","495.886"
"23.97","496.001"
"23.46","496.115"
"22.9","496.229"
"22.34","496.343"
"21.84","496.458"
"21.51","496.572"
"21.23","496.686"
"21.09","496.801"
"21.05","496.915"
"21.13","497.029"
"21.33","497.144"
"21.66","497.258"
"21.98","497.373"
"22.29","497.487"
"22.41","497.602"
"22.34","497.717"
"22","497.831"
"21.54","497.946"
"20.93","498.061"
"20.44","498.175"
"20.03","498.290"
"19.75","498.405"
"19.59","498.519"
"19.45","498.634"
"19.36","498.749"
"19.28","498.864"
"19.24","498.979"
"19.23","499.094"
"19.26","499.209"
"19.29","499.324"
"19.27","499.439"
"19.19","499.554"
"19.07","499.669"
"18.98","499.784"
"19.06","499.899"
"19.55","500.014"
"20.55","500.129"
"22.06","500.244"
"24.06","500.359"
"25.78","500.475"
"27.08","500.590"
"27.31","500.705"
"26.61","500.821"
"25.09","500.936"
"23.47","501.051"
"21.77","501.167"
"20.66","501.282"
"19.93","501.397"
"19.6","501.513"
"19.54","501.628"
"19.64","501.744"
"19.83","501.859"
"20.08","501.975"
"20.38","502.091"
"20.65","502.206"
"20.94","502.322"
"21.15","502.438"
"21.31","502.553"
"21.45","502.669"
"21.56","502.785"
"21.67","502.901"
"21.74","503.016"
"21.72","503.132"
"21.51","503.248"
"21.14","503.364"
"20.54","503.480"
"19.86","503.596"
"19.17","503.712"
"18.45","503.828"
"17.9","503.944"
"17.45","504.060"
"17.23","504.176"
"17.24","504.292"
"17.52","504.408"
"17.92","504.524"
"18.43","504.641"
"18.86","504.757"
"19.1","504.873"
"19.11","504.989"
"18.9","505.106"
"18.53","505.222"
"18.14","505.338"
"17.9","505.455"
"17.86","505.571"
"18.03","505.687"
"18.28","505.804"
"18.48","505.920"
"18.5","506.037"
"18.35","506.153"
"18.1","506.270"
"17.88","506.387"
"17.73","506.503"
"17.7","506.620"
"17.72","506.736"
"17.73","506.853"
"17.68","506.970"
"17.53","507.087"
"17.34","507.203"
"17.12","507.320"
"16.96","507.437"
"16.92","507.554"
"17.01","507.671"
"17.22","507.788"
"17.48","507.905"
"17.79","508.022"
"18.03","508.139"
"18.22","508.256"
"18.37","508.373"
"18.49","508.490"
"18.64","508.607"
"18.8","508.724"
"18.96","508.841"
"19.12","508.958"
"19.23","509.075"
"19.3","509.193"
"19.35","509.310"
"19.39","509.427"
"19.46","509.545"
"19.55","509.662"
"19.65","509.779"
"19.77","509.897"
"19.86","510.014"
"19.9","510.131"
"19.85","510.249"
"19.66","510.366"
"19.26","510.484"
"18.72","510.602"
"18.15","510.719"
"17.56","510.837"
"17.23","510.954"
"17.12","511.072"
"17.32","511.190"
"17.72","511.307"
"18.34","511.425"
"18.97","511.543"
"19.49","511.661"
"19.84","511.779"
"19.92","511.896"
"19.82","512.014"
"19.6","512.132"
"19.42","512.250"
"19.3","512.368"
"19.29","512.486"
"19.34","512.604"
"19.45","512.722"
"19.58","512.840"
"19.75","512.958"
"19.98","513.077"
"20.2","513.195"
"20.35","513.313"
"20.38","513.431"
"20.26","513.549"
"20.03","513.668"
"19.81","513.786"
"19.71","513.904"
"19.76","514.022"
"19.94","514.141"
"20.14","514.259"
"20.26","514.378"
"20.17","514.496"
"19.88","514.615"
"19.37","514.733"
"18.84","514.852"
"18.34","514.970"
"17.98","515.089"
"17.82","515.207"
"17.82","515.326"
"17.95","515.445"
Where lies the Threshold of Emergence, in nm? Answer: 508.958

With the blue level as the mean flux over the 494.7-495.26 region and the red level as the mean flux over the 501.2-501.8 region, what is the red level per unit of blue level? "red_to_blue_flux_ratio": 1.06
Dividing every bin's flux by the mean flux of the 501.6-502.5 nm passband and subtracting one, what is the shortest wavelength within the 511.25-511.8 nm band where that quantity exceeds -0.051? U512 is 511.661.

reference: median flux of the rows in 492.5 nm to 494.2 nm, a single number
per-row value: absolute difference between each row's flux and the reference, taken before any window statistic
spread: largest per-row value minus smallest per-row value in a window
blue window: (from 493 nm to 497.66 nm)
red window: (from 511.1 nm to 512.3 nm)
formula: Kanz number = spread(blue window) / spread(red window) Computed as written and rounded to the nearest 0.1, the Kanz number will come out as 2.7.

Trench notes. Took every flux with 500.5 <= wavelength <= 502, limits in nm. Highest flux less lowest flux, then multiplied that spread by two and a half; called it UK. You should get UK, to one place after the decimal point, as 19.4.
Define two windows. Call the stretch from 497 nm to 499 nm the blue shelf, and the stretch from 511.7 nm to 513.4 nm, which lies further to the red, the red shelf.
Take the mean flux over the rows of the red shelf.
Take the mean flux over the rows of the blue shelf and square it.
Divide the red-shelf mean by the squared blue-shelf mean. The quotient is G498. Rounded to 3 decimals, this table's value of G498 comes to 0.045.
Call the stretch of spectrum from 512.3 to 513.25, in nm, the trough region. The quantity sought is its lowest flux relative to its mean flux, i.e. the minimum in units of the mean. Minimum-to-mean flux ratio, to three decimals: 0.984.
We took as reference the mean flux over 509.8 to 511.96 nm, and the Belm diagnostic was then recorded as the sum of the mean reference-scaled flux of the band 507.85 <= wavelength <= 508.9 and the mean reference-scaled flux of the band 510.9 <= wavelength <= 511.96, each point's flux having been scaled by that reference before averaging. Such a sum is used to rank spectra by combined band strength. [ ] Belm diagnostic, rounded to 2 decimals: 1.95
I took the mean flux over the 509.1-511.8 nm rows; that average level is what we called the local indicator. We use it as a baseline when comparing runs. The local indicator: 18.9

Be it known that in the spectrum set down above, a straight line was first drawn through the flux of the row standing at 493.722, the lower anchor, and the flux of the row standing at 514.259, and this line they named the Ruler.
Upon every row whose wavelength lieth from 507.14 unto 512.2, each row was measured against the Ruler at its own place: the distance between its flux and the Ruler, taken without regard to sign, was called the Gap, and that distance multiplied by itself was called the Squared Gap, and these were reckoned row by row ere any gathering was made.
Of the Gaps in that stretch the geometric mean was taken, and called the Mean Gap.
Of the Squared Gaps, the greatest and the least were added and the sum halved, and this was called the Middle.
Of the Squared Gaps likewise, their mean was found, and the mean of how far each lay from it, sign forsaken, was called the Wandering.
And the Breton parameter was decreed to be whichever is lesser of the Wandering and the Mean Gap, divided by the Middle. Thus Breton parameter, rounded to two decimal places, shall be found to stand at 0.16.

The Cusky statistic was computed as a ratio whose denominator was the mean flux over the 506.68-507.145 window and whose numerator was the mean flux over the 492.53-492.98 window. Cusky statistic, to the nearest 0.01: 0.96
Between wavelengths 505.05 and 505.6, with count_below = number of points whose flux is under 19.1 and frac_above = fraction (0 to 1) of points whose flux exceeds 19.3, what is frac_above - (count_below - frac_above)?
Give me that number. -5.0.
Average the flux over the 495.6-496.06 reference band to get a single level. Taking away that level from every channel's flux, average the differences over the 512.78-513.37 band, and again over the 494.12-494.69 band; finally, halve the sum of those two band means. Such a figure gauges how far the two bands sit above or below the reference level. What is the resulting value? -5.6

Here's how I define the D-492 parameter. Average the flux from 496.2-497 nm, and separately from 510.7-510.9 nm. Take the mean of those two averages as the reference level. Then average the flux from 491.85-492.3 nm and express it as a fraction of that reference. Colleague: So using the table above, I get 0.90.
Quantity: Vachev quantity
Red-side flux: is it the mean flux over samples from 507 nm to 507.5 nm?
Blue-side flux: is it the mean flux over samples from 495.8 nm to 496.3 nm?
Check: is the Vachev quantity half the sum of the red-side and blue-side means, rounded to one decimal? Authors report 20.4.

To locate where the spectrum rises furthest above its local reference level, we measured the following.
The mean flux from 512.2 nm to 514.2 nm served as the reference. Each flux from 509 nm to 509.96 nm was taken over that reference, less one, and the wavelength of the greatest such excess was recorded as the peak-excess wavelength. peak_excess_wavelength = 509.897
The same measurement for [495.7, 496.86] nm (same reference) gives 495.886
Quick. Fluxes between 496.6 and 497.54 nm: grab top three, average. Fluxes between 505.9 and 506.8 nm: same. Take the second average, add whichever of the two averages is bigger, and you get 40.4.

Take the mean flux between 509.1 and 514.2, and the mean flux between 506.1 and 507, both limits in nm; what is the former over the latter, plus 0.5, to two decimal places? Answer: 1.58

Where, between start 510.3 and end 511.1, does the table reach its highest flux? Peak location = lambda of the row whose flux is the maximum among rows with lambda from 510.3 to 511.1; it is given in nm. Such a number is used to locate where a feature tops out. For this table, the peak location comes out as 510.366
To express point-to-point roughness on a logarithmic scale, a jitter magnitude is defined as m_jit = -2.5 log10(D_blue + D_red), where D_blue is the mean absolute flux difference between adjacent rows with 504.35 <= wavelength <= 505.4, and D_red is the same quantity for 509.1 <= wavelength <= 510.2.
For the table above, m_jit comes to 1.01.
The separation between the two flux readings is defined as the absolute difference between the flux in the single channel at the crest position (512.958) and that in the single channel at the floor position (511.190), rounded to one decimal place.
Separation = 2.4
